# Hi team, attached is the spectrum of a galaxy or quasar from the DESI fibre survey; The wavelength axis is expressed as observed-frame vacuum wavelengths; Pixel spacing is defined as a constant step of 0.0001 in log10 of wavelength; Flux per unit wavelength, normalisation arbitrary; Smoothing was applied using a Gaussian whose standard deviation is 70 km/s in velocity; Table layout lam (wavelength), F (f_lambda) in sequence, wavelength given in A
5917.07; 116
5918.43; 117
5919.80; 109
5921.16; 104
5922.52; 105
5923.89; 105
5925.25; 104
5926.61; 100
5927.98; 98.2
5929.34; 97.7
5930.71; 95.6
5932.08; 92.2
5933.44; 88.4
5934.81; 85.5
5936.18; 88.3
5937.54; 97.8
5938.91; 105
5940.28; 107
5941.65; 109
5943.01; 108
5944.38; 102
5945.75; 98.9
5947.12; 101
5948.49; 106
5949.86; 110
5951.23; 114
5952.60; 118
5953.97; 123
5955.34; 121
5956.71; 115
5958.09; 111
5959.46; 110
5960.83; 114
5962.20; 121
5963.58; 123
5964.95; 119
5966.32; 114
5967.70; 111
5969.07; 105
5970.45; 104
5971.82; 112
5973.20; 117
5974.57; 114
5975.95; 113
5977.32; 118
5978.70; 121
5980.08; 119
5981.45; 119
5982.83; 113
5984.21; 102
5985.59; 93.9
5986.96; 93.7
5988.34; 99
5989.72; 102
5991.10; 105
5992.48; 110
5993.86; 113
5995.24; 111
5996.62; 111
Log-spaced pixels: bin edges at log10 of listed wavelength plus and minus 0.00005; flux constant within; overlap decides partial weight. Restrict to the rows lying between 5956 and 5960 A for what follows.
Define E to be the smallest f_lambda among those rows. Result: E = 110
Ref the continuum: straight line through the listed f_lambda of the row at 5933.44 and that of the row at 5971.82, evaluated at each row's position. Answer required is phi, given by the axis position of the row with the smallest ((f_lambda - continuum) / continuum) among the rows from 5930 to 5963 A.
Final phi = 5934.81 A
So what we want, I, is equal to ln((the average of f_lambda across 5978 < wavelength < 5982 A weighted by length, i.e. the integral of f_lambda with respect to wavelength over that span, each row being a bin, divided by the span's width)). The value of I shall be 4.78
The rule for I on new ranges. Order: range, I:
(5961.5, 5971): 4.74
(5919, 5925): 4.66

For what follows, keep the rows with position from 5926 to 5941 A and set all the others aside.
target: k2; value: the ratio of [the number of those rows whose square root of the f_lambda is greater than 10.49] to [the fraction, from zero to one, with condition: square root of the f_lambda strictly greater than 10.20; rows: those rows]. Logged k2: 0.0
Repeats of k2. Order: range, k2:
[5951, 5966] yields 10.0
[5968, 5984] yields 9.9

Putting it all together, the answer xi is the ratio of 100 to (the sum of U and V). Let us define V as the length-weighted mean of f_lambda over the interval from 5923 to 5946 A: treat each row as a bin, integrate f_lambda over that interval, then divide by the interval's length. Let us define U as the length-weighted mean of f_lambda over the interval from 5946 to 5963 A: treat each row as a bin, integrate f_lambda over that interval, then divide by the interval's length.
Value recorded 0.471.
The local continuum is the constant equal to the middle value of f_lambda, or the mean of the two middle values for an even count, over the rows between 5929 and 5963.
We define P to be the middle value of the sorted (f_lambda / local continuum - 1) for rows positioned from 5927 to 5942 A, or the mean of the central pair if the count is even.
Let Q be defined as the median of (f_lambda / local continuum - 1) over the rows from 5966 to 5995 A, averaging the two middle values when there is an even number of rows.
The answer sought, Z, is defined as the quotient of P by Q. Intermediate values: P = -0.09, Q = 0.05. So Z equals -1.9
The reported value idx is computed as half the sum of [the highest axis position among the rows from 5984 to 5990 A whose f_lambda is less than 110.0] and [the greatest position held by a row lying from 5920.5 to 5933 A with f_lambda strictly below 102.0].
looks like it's 5960.9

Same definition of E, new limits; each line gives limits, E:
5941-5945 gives 102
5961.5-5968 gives 111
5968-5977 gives 104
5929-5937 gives 85.5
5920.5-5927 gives 100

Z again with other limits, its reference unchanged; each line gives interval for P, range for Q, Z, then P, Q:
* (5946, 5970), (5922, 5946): -0.9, 0.07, -0.07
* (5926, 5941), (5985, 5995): 1.9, -0.09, -0.05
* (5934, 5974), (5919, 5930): -1.0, 0.03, -0.03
